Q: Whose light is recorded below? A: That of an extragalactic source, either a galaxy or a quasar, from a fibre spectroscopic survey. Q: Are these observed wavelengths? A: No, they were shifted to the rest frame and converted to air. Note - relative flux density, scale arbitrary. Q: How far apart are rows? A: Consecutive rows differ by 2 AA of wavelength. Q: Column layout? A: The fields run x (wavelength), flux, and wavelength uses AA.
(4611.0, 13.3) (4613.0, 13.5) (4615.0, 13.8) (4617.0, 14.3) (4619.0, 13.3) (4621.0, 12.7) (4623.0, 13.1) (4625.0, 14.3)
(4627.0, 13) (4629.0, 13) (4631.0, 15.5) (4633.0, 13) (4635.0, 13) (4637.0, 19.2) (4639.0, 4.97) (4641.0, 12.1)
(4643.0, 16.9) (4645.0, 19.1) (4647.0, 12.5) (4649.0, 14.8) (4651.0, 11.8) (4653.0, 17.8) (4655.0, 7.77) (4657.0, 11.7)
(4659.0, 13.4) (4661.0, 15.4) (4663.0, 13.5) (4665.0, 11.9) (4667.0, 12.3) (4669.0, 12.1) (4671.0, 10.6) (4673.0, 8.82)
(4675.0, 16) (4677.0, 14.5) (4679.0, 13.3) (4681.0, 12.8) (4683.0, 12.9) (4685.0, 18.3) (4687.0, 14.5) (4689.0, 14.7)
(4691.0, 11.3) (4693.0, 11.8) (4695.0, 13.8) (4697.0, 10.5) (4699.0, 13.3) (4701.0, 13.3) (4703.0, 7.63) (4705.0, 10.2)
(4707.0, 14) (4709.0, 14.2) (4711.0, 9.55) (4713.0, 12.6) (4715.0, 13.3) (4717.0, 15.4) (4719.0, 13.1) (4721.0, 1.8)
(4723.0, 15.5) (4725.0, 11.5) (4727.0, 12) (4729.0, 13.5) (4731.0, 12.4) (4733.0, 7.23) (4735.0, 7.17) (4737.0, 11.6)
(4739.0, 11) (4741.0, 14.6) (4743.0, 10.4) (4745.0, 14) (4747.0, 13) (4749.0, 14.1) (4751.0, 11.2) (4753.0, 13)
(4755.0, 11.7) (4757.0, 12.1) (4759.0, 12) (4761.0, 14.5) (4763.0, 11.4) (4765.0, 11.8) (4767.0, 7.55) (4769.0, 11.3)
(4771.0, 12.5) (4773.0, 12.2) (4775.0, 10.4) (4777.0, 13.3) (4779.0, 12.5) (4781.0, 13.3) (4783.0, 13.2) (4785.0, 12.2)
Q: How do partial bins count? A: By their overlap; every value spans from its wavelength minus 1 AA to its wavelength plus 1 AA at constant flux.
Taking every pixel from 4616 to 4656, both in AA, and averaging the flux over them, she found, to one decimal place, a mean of 13.6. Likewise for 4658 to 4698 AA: 13.1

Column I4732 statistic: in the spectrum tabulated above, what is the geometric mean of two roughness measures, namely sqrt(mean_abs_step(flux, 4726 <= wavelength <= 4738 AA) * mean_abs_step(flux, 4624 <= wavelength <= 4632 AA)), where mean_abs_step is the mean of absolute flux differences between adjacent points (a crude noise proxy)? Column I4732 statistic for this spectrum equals 1.8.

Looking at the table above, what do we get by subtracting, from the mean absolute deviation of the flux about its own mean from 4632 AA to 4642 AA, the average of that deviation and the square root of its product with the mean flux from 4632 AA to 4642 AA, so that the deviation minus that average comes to -1.56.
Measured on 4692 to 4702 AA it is -1.31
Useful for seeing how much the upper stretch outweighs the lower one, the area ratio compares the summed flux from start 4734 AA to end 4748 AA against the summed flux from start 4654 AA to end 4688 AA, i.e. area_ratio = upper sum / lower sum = 0.4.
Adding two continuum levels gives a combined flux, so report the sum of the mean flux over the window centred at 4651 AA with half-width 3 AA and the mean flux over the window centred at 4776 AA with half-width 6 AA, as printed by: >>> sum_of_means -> 27.2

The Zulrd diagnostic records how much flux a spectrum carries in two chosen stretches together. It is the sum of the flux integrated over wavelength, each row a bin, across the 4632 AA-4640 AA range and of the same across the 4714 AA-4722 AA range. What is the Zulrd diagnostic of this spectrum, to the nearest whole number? 188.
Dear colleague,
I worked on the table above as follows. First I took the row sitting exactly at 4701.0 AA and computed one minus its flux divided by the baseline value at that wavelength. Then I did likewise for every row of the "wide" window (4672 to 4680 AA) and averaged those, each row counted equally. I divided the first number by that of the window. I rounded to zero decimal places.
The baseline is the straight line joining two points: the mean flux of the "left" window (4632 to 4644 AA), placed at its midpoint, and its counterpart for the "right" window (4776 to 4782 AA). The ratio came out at 46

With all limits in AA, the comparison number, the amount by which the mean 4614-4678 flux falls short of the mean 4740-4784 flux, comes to -1.0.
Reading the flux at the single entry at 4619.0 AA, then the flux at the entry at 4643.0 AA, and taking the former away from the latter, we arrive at 3.6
